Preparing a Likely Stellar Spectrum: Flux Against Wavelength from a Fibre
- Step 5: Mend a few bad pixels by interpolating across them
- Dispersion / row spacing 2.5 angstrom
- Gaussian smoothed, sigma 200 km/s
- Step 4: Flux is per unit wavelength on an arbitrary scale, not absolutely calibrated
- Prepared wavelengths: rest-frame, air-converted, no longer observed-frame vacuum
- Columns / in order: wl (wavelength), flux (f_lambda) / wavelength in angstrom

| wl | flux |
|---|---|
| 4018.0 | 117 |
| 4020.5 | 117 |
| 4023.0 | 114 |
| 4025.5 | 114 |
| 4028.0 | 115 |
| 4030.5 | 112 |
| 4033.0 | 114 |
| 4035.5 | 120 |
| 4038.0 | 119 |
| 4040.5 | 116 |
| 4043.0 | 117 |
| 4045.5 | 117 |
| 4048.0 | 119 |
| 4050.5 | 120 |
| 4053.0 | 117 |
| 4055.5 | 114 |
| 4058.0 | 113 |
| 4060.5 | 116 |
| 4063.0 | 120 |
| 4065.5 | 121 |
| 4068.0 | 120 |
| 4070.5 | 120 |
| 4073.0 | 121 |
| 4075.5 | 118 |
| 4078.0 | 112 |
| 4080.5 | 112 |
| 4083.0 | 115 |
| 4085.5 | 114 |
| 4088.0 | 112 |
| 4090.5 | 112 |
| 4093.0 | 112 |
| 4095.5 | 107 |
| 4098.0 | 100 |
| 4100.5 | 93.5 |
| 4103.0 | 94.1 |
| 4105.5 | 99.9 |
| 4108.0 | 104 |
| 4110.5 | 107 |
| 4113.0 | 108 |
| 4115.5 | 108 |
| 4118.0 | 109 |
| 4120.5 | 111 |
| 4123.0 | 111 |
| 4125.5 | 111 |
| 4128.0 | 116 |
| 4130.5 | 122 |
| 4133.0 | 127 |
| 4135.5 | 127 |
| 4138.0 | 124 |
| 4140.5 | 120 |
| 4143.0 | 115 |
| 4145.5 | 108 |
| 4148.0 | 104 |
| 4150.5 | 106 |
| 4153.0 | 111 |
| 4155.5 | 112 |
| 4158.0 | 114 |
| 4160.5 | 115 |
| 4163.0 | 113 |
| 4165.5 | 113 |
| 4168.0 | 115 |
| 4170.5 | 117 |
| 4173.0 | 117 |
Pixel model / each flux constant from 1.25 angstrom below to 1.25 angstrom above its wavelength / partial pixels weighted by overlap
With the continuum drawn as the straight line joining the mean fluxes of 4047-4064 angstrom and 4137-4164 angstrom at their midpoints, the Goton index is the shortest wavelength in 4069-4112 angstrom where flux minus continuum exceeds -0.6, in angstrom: 4070.5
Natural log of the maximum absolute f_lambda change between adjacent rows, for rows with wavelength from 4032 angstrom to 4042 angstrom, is 1.79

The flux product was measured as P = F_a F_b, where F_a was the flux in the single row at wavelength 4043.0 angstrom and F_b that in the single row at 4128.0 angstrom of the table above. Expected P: 13572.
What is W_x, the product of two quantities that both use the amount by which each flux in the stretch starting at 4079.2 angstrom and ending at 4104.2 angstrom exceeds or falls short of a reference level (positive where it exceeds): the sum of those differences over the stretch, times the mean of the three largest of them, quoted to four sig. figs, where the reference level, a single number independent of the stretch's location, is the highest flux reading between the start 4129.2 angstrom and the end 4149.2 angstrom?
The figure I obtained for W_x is 2645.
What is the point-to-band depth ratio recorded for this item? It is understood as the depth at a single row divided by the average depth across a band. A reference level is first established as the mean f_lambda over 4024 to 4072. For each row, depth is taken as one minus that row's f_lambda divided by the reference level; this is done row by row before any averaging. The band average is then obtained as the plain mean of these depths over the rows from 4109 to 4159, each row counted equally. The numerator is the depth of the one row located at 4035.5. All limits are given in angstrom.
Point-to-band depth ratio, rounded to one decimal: -0.8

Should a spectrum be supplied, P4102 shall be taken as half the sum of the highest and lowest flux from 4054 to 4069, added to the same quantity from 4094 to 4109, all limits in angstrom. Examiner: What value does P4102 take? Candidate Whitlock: 217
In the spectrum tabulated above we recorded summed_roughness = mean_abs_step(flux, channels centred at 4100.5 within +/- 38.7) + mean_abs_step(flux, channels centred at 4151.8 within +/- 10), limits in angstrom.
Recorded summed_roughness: 5.58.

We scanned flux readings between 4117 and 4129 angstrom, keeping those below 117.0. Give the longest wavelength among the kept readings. 4128.0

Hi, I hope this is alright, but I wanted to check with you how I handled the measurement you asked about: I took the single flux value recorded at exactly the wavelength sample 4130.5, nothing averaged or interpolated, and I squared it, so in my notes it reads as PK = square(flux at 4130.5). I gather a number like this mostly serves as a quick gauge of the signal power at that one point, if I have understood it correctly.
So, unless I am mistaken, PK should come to 14884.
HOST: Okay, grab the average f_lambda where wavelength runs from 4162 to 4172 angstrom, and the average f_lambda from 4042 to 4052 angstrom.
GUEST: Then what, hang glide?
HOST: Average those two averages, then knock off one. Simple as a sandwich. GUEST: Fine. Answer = 115.4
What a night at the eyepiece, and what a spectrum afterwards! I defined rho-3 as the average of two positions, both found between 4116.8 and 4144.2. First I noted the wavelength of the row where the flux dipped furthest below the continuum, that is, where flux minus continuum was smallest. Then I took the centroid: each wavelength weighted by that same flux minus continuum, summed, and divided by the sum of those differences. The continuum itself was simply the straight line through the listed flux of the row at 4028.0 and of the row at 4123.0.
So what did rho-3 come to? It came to 4126.9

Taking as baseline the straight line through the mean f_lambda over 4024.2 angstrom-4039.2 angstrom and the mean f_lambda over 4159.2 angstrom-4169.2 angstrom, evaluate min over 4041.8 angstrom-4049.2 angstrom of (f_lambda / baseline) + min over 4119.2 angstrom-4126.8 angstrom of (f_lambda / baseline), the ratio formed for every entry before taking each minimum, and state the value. 1.98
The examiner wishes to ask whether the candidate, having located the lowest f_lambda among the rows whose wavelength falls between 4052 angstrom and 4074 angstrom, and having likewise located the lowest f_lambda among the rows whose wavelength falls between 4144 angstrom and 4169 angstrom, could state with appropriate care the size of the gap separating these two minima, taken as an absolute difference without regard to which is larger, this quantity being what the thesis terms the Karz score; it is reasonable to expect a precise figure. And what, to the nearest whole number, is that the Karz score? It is 9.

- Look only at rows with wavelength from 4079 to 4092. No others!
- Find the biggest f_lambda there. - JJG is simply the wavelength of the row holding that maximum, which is 4083.0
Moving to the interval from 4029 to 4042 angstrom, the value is 4035.5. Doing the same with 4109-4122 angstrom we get 4120.5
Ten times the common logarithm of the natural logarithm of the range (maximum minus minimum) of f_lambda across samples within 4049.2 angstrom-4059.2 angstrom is 2.9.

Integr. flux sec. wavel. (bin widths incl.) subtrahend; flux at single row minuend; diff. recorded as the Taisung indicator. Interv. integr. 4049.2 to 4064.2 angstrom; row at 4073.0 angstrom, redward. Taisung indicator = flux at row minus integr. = -1629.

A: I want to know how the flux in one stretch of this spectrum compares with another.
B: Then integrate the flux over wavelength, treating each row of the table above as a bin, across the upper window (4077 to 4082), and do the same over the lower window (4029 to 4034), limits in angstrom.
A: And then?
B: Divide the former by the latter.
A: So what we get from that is 0.99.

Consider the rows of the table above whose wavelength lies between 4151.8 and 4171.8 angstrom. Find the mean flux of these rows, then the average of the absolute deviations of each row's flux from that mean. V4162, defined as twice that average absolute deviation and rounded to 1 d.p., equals 3.0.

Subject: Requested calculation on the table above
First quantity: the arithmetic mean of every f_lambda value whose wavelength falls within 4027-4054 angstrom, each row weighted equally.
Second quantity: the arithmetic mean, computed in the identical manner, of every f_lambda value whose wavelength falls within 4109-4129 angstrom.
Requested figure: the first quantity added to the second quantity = 227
